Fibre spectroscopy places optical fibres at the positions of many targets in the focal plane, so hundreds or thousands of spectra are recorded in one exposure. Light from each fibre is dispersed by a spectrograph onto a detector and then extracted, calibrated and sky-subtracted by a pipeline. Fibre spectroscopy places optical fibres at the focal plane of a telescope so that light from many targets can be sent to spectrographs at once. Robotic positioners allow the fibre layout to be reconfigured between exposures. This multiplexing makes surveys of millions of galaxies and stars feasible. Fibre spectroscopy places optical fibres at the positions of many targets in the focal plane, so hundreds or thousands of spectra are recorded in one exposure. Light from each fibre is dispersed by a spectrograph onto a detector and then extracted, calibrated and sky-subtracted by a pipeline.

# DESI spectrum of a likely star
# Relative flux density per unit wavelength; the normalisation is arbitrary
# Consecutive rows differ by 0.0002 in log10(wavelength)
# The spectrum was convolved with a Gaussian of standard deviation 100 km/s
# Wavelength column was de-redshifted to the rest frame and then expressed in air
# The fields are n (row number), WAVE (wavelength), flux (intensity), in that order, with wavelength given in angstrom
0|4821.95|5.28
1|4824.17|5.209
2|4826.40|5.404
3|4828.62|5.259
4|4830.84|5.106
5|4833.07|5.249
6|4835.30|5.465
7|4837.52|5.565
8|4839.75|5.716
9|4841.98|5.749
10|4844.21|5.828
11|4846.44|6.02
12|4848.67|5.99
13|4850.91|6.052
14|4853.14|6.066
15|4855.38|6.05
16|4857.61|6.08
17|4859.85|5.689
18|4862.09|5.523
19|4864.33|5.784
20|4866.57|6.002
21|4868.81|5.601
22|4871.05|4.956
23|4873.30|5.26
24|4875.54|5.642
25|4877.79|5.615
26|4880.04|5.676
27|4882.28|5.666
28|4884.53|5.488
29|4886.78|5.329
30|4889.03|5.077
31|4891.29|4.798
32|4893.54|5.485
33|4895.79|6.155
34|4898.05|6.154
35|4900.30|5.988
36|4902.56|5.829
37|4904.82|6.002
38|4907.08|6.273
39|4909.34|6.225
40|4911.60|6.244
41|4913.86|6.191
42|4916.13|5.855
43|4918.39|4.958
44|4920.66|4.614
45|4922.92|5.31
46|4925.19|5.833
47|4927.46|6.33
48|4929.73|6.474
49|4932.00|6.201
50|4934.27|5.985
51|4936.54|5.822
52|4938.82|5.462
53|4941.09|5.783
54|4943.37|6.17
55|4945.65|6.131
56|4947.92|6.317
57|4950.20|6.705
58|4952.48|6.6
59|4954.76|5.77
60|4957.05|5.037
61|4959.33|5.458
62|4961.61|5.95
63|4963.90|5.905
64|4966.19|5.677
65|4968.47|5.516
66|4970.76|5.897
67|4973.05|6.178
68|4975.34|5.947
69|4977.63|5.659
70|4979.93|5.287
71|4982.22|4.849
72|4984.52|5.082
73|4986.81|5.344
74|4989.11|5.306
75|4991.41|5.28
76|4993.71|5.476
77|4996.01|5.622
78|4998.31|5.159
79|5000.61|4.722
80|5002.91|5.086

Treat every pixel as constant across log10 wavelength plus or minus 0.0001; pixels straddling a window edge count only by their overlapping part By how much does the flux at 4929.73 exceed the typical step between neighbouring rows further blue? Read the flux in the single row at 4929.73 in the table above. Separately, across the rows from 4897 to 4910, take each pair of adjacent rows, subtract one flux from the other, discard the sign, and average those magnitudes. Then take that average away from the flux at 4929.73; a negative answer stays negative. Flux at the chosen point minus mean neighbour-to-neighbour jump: 6.3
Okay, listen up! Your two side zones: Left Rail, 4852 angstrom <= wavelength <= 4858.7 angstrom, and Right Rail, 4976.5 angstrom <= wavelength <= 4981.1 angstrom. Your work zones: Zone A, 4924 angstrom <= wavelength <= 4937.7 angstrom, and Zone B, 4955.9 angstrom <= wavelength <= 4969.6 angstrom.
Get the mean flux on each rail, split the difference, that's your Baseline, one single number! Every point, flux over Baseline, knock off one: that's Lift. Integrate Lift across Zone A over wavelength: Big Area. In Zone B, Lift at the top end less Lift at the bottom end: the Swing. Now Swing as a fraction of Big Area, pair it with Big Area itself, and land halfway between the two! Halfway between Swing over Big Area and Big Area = 0.45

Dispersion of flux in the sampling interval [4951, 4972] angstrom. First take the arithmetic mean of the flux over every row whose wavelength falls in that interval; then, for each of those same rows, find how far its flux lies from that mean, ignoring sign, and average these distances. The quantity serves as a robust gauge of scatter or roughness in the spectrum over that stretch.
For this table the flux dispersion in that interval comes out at 0.30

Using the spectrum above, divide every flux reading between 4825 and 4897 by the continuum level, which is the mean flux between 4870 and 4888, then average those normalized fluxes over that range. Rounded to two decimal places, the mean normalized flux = 1.03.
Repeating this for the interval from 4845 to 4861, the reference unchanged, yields 1.10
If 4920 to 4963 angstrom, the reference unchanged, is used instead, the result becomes 1.08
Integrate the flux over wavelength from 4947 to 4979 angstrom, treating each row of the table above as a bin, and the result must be 189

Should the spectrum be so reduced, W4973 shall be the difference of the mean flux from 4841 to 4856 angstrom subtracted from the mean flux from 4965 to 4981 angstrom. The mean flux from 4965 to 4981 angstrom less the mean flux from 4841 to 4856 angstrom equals -0.2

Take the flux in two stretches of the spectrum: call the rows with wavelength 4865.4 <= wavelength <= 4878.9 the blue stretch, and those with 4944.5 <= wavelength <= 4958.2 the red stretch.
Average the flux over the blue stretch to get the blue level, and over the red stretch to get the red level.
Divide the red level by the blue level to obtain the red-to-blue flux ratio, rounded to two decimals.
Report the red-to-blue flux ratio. 1.11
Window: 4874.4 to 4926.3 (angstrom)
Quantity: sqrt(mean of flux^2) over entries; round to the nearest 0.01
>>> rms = 5.69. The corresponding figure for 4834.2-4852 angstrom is 5.80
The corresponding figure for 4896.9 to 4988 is 5.85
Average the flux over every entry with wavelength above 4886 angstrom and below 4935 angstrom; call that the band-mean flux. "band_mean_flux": 5.79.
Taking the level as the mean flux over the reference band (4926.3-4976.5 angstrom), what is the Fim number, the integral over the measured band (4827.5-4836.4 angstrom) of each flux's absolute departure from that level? 6.2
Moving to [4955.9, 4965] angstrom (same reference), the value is 3.5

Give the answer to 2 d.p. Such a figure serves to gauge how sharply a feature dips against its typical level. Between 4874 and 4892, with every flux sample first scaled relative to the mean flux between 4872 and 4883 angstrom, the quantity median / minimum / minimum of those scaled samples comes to 1.34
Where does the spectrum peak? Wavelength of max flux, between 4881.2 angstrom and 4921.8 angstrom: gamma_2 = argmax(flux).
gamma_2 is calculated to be 4907.08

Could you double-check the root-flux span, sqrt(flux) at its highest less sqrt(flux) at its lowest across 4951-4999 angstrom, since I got 0.37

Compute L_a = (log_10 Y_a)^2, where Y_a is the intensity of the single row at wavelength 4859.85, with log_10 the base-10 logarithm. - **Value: 0.57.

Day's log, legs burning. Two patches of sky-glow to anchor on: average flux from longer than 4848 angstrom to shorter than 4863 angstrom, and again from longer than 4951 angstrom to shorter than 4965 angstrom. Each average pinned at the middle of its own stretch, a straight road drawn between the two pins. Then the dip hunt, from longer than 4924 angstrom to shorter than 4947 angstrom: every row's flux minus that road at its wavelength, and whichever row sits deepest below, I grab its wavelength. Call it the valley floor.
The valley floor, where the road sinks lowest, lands 4938.82 angstrom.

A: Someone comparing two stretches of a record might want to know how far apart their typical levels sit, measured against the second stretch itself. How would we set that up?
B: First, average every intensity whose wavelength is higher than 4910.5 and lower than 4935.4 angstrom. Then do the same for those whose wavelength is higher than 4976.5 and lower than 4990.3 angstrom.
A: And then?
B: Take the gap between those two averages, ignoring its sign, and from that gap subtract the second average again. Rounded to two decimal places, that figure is -4.69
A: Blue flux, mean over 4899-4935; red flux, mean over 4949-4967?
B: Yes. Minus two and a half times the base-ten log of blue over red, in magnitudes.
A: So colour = -0.001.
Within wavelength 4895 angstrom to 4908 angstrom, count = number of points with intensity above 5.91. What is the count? 5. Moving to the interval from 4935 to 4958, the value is 5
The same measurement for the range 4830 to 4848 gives 1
